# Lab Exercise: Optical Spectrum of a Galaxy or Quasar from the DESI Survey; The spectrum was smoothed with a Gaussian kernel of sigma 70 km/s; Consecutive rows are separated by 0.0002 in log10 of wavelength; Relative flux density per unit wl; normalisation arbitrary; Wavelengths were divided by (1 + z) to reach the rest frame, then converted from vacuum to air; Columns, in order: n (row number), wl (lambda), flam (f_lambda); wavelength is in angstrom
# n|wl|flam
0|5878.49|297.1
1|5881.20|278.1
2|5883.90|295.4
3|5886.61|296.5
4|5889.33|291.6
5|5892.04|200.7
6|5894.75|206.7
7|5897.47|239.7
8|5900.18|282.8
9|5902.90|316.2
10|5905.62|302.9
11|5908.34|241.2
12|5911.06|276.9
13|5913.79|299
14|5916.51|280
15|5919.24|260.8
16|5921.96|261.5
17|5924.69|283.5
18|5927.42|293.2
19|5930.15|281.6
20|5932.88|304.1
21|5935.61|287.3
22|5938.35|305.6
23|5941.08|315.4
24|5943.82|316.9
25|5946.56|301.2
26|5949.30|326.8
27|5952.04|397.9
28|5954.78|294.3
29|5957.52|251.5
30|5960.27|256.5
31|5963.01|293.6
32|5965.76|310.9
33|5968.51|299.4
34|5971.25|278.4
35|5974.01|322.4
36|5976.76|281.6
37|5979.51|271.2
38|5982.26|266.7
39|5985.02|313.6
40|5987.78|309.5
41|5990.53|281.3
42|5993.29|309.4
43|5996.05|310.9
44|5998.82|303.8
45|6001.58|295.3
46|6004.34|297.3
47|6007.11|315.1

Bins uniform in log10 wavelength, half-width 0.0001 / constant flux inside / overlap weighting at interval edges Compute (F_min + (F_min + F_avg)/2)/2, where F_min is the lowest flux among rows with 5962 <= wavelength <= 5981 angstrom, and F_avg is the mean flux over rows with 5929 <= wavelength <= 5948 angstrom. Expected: 279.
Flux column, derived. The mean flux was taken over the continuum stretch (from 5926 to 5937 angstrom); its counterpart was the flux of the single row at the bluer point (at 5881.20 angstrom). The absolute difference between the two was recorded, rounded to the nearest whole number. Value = 13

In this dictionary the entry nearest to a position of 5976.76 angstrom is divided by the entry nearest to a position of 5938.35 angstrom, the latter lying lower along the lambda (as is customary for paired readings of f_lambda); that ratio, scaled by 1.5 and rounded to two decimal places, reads 1.38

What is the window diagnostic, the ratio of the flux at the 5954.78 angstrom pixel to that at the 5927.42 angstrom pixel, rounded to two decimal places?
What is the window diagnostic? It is 1.00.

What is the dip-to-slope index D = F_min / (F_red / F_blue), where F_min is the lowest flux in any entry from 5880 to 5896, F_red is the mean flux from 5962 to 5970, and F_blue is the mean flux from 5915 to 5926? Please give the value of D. 181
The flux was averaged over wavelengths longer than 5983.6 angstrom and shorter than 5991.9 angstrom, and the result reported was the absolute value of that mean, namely 301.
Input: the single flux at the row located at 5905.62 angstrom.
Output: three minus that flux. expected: -300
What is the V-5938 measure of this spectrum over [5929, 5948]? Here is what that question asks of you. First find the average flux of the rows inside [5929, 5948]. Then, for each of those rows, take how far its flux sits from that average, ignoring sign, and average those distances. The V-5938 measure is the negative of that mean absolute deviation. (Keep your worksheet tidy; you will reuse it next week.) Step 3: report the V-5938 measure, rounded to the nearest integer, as -10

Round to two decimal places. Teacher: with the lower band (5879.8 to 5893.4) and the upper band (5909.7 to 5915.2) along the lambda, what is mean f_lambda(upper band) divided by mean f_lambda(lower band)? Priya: 1.06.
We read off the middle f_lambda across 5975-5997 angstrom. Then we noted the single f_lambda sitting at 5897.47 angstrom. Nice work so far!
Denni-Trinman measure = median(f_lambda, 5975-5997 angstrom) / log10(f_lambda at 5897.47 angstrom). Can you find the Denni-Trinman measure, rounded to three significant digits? 124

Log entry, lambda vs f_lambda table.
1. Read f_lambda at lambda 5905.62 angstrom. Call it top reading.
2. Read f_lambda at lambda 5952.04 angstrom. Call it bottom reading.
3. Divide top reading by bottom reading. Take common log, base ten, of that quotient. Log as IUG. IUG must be -0.12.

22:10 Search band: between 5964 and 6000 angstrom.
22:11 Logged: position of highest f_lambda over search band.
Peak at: 5974.01 angstrom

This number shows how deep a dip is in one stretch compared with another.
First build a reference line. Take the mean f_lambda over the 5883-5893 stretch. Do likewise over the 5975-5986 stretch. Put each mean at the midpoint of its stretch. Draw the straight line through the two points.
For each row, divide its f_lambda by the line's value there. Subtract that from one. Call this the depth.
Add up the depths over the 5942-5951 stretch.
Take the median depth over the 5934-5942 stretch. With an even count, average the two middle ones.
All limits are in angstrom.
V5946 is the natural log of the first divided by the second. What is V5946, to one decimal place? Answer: 1.4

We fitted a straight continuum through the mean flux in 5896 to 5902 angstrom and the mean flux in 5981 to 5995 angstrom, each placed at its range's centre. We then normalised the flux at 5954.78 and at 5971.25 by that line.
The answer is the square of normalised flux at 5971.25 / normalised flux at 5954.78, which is 0.86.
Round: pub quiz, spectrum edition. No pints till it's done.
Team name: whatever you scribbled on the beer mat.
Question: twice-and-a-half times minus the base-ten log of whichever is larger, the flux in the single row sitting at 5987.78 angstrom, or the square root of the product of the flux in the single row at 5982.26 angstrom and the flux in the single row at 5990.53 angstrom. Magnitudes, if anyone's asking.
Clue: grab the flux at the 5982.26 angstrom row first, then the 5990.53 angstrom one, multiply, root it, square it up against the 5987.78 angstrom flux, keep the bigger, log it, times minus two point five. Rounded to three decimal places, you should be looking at -6.227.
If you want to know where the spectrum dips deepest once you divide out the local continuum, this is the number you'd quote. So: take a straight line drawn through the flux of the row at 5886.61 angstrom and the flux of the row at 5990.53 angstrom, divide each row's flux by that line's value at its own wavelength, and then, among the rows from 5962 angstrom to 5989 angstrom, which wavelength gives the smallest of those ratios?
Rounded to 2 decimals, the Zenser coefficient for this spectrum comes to 5982.26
